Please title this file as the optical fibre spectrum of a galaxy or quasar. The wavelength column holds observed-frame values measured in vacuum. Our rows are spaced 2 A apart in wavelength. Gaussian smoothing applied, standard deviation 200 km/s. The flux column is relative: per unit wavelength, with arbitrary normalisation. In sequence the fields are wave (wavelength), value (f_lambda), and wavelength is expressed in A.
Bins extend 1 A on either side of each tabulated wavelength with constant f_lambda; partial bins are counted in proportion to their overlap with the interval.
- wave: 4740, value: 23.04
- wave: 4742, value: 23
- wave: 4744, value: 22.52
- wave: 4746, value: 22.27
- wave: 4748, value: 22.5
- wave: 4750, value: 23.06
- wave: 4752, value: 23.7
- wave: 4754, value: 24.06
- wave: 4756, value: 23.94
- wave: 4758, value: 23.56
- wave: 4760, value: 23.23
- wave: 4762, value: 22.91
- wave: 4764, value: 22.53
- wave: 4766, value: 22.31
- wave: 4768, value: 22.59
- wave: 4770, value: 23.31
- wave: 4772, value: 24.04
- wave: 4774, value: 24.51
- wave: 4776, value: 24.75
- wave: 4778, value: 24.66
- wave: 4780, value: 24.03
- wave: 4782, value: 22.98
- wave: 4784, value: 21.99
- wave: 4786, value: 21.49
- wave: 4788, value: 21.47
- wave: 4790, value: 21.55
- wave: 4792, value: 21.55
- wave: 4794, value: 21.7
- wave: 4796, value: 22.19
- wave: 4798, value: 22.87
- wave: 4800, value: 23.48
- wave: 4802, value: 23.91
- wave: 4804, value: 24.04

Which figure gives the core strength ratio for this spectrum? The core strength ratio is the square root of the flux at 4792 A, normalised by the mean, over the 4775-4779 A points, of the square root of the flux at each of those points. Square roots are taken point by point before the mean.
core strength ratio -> 0.93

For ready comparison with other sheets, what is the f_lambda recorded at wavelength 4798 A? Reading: 22.87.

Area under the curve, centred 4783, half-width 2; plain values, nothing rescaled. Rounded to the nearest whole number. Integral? 90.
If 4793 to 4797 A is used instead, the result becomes 88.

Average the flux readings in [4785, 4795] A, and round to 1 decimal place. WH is 21.6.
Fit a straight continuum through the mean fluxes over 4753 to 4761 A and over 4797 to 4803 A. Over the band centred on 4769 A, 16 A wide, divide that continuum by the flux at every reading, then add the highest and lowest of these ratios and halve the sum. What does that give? 1.01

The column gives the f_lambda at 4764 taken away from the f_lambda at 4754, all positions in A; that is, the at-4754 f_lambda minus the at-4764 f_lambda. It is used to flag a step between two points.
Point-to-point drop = 1.5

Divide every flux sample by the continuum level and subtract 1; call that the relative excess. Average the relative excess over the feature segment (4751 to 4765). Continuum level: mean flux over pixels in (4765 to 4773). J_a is 0.02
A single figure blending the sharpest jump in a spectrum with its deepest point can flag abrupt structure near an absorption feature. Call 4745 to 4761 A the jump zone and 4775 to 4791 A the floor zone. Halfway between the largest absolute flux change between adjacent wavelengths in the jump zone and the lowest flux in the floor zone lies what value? 11.1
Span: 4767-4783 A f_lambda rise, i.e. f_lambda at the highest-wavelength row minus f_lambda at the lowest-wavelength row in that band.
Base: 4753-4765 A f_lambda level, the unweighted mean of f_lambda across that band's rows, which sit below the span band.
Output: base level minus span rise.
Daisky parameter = 23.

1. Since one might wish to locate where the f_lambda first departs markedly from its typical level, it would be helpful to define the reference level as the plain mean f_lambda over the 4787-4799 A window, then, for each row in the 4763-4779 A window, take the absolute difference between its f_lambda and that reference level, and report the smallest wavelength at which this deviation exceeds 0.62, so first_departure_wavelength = 4764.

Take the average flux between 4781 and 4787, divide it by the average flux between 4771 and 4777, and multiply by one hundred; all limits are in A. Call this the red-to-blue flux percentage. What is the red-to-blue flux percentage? 91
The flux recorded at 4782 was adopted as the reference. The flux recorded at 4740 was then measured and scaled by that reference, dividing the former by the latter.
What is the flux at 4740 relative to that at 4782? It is 1.00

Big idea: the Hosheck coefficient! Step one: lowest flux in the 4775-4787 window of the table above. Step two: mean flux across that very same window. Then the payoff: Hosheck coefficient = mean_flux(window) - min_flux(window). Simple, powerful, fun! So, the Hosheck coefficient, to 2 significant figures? 1.8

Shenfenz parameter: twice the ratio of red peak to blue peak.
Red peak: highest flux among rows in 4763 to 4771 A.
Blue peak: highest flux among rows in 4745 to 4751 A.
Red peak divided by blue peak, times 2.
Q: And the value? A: 2.02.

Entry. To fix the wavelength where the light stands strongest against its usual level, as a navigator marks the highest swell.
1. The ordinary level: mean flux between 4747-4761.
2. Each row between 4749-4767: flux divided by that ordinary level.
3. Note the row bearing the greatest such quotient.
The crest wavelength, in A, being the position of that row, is 4754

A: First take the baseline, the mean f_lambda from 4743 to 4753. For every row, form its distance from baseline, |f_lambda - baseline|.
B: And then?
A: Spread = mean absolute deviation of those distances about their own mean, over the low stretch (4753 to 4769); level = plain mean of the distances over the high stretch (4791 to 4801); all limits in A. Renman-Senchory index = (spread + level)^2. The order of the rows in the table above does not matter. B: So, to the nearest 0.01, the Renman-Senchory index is 1.19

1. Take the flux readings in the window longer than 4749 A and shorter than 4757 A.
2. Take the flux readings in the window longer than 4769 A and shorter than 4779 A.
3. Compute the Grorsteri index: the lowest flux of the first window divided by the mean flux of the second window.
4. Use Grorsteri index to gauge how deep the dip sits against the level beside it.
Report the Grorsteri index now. 0.951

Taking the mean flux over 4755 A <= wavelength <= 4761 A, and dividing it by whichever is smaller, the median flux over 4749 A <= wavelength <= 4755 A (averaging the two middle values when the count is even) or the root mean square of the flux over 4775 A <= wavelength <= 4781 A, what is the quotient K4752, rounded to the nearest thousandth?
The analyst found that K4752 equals 0.995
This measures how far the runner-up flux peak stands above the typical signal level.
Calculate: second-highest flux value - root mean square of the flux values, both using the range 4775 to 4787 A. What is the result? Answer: 1.3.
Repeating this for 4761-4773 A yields 0.4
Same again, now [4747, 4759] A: 0.5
